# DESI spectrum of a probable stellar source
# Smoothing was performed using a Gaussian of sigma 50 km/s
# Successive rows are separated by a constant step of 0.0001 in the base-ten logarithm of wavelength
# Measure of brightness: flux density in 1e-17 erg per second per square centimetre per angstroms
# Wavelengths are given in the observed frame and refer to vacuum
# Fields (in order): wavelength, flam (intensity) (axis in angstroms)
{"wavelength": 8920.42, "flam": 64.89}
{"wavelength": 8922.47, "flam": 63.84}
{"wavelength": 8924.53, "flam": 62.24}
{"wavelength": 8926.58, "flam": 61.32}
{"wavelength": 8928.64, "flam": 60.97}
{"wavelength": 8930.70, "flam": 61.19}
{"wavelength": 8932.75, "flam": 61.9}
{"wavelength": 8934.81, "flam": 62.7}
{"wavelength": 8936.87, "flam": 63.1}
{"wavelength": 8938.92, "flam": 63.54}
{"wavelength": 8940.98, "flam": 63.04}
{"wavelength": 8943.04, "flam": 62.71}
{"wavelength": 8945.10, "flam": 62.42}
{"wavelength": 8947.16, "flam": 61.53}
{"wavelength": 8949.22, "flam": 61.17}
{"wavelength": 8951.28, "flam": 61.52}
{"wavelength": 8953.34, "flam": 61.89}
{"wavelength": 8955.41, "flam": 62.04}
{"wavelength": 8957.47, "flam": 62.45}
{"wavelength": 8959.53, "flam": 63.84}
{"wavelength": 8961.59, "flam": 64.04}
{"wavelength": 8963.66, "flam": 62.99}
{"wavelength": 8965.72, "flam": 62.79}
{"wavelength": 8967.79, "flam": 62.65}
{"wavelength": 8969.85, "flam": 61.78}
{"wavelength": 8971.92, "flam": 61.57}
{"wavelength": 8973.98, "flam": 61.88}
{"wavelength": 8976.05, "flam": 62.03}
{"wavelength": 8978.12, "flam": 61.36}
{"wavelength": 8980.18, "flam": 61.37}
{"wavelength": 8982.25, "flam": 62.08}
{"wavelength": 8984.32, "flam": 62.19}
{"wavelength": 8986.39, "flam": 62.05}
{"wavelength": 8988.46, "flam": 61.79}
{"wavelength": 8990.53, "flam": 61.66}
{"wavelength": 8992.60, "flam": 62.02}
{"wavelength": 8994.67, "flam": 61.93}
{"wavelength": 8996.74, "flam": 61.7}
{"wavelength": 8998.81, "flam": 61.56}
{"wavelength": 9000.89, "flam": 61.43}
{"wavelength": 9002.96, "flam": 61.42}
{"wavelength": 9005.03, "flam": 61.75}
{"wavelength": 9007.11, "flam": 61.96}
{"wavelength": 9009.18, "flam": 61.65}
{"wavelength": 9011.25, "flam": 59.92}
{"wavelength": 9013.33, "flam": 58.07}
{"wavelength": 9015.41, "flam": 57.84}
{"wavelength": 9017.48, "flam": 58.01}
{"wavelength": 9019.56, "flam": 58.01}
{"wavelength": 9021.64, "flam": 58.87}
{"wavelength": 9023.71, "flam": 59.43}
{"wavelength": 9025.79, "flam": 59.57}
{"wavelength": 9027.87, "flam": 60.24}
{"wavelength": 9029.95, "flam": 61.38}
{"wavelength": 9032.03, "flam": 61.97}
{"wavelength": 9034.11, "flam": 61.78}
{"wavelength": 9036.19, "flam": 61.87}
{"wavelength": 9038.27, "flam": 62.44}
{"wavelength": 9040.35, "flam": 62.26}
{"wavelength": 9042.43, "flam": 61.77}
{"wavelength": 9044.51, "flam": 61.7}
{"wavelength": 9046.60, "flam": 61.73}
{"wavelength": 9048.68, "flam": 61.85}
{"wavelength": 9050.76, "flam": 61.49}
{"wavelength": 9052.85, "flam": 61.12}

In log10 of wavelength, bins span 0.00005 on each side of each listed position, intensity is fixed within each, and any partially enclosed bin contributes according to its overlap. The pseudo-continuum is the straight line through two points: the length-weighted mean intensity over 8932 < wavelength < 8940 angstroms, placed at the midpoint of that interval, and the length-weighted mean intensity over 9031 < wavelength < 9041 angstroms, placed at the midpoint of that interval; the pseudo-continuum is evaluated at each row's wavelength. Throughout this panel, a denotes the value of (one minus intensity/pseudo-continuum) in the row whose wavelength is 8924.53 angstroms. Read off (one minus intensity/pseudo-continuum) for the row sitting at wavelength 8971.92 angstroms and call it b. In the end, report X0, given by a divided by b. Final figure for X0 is 0.70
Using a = 0.011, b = 0.016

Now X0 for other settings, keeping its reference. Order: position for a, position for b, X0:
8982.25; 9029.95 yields 0.55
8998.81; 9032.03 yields 5.97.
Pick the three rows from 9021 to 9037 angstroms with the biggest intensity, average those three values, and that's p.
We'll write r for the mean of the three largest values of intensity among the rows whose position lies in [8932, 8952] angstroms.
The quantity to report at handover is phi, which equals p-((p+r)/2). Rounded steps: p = 61.9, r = 63.23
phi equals -0.7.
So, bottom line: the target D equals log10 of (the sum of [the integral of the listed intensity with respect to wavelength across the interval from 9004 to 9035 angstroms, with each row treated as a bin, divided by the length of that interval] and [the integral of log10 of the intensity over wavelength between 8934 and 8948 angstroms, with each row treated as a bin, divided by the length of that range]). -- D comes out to 1.79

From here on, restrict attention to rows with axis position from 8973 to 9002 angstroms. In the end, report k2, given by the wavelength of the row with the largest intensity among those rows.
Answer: 8984.32 angstroms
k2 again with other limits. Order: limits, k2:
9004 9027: 9007.11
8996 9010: 9007.11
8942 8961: 8959.53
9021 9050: 9038.27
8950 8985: 8961.59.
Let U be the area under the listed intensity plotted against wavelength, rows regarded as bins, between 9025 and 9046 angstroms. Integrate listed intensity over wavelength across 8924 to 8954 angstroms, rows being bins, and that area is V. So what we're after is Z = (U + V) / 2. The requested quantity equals 1577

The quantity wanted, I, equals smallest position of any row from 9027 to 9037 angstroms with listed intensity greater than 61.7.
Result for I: 9032.03 angstroms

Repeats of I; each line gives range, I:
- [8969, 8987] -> 8969.85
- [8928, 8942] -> 8932.75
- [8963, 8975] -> 8963.66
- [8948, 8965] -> 8953.34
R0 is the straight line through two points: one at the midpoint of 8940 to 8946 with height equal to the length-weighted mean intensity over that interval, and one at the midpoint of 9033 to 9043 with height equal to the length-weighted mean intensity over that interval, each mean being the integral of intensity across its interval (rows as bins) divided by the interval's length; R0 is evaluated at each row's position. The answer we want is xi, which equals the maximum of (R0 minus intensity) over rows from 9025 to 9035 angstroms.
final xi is 2.6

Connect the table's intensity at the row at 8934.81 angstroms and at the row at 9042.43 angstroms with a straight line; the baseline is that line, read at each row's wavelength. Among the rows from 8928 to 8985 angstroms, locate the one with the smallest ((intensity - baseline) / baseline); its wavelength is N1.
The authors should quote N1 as 8928.64 angstroms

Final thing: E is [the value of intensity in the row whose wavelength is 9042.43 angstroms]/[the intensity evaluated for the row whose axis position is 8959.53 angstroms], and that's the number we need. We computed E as 0.97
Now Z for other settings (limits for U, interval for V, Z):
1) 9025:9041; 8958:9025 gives 2545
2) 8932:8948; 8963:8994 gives 1462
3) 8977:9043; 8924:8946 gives 2697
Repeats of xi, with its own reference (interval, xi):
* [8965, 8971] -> 0.7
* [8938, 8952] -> 1.5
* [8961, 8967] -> -0.2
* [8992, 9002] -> 0.9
